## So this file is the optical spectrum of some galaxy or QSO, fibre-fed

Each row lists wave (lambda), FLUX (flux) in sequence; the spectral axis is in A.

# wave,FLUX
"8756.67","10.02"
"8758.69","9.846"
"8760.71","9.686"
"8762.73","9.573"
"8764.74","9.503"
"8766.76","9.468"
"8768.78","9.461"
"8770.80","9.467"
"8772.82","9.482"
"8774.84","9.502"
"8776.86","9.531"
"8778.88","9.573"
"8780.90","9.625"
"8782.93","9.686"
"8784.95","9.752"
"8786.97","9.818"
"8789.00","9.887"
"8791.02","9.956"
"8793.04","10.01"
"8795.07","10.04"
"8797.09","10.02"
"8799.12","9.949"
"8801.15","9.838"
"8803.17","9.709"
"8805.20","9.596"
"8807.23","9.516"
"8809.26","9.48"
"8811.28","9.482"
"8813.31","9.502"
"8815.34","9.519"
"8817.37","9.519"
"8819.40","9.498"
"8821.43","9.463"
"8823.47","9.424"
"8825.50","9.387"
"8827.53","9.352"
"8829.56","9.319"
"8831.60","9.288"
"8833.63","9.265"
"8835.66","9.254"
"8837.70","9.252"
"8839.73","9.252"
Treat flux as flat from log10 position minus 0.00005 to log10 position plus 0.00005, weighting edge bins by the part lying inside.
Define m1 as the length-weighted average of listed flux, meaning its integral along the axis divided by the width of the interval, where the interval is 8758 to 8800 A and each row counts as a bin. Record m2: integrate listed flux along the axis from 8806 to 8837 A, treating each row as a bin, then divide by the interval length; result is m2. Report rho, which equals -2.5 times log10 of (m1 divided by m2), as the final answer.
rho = -0.03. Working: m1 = 9.70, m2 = 9.42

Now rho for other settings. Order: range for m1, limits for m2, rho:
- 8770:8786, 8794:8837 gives 0.00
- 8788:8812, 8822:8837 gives -0.05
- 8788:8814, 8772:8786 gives -0.02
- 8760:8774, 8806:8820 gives 0.00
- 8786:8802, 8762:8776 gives -0.05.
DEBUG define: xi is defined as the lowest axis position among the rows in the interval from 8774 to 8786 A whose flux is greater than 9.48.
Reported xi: 8774.84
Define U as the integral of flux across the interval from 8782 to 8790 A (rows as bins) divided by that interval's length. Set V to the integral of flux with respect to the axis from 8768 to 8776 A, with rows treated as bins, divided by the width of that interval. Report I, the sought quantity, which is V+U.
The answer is 19.3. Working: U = 9.8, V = 9.5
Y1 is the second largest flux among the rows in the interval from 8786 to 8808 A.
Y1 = 10.02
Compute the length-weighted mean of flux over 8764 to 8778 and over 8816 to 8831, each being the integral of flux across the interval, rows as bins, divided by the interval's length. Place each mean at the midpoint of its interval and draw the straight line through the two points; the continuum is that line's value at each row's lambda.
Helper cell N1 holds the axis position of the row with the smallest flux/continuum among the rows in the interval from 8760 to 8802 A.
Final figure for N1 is 8768.78 A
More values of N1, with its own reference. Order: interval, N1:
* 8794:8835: 8833.63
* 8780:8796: 8780.90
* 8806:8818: 8809.26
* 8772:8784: 8772.82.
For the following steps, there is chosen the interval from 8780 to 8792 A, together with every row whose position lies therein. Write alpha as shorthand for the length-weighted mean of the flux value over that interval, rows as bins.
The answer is 9.8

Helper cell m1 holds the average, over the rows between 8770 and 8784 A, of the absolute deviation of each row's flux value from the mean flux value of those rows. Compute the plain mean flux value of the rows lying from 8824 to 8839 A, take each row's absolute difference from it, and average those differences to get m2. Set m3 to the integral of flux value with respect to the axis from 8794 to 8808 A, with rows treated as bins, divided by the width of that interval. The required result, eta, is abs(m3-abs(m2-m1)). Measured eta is 9.79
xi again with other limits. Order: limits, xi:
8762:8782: 8762.73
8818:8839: 8819.40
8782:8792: 8782.93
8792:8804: 8793.04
